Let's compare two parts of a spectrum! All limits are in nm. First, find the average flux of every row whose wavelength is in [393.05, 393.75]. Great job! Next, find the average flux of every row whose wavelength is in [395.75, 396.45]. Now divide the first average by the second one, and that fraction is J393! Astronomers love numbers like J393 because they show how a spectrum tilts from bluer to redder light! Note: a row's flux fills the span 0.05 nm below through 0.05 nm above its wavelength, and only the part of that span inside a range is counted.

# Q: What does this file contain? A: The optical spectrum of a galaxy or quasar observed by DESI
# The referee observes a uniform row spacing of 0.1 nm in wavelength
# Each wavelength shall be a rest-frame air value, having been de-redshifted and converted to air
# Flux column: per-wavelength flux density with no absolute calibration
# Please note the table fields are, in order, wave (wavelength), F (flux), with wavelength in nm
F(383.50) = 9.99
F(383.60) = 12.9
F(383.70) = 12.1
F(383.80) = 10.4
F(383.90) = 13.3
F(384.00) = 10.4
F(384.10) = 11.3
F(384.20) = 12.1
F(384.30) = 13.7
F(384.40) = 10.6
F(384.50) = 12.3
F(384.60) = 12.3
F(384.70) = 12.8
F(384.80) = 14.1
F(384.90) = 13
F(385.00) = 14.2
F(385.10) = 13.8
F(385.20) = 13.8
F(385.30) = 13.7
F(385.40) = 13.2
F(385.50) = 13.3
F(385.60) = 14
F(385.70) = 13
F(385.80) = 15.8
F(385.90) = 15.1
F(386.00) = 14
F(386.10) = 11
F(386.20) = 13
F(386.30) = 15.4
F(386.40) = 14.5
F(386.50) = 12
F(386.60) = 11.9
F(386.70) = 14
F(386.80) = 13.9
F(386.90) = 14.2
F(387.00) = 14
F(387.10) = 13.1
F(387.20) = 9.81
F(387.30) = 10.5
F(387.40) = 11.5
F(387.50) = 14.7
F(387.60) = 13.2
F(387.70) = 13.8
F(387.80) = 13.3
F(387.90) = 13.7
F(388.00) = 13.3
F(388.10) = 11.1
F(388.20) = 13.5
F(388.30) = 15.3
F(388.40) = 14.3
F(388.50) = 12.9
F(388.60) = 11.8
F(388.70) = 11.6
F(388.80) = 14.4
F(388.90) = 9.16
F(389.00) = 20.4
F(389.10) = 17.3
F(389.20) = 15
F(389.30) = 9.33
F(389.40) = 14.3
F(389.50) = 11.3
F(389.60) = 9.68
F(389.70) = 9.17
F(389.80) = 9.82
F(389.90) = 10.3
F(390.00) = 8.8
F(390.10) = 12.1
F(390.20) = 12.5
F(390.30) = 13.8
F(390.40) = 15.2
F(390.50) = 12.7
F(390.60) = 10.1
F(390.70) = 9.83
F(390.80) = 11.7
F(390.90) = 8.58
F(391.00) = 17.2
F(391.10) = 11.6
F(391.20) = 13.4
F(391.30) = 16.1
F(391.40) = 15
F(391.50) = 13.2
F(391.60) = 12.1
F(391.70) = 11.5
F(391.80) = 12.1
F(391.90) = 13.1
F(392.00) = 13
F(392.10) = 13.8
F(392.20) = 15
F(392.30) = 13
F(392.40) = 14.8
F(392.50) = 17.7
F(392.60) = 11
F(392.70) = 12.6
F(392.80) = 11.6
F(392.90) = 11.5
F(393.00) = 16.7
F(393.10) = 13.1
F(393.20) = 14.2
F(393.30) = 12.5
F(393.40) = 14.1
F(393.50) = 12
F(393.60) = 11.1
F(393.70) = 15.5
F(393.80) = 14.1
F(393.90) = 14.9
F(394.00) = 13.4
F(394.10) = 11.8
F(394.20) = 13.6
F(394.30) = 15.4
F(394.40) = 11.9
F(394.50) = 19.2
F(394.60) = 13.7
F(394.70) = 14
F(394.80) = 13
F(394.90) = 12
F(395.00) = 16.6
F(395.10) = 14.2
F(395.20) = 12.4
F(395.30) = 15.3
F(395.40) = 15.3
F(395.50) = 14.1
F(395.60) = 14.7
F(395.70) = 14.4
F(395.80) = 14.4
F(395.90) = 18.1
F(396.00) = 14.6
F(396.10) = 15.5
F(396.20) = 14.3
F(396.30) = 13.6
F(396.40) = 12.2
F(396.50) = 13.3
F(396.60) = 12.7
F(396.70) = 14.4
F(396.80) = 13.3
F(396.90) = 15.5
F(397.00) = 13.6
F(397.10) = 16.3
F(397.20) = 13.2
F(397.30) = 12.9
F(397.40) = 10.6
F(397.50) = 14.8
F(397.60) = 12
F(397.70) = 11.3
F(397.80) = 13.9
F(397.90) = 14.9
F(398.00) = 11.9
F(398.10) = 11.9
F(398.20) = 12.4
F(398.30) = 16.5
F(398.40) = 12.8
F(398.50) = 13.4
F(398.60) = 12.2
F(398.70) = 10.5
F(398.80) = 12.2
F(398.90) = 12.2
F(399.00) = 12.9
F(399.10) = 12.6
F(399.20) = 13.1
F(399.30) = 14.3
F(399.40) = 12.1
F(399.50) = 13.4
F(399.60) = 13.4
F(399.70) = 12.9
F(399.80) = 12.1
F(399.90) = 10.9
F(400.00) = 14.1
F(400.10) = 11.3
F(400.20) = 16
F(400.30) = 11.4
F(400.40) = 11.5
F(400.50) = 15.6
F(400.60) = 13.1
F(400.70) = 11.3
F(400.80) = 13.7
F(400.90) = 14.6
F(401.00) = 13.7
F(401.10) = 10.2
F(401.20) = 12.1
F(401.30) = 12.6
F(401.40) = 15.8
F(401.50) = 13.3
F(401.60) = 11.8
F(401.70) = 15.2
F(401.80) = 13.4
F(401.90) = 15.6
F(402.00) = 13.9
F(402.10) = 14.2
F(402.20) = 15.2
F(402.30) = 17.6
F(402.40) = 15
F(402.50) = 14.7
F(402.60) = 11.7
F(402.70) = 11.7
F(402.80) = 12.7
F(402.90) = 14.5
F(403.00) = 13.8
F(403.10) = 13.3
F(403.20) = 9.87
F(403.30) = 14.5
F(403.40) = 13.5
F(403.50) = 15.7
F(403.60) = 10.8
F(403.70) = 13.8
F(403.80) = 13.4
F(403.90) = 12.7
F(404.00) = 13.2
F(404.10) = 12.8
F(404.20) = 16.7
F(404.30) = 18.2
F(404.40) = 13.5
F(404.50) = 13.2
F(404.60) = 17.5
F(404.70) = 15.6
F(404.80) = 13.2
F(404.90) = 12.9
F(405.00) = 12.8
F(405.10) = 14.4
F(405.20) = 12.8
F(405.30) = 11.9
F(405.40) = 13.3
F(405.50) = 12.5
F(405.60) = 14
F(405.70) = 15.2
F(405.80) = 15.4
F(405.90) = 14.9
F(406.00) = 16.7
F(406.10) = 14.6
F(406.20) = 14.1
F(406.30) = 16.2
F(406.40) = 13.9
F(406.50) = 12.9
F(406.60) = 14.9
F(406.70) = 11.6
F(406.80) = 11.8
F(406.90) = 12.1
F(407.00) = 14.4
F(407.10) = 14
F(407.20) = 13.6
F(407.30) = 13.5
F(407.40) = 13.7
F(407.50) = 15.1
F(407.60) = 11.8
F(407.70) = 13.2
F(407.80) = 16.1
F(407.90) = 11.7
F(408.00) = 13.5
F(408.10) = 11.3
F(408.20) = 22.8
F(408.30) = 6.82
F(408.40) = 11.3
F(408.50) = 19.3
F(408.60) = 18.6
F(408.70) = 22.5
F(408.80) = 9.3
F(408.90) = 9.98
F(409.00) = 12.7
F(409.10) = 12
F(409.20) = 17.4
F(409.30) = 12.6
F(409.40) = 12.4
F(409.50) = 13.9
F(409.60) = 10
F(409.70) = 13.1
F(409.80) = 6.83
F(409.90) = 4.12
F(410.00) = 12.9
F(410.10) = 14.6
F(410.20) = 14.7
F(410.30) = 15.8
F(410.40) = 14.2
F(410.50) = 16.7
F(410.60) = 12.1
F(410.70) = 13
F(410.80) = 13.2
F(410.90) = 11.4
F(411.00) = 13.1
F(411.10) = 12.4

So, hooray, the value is 0.90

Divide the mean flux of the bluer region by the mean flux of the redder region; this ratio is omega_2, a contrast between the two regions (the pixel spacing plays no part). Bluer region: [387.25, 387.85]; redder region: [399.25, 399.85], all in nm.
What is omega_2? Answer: 0.98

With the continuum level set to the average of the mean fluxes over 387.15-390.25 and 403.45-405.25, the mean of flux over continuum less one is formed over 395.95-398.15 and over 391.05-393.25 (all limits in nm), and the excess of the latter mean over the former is 0.00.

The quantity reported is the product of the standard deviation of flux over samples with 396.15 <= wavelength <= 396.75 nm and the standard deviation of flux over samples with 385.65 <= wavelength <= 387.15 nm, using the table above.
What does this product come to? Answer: 1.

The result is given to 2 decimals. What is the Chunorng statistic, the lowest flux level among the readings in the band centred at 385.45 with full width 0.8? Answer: 13.00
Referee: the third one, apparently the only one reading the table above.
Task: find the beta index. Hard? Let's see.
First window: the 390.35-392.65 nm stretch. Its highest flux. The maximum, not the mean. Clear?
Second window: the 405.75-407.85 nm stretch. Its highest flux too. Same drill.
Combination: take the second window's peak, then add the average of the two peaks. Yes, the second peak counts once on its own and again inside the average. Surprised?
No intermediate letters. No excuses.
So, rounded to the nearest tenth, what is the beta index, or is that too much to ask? 33.9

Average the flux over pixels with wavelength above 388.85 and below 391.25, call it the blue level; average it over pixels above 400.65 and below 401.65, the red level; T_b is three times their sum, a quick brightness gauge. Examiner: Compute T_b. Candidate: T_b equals 75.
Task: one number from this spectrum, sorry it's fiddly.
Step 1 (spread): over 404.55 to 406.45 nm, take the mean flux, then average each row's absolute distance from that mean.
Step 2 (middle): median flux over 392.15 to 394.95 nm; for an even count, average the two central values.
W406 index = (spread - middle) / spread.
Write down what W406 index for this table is -10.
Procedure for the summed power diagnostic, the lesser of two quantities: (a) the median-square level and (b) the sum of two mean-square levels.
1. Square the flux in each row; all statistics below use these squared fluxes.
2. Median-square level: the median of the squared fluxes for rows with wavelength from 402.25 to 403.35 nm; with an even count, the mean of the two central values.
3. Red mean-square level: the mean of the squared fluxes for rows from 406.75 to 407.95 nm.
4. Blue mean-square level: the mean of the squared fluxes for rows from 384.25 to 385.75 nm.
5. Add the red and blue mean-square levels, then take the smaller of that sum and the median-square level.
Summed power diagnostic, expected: 190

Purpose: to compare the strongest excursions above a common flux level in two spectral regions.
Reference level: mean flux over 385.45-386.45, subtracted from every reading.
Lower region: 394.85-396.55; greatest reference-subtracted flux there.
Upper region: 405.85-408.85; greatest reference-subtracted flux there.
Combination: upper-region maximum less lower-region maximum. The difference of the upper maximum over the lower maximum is 4.7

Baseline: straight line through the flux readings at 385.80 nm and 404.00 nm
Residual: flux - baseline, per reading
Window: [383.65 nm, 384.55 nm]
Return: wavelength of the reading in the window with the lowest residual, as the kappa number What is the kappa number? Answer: 383.80 nm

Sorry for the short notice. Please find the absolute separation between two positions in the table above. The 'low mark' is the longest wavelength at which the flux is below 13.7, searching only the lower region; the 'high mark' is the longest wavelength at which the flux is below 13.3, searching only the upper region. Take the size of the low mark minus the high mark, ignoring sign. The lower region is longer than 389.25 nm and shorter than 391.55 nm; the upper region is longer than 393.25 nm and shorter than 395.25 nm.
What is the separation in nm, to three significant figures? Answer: 3.70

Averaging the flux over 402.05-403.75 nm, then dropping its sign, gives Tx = 13.7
